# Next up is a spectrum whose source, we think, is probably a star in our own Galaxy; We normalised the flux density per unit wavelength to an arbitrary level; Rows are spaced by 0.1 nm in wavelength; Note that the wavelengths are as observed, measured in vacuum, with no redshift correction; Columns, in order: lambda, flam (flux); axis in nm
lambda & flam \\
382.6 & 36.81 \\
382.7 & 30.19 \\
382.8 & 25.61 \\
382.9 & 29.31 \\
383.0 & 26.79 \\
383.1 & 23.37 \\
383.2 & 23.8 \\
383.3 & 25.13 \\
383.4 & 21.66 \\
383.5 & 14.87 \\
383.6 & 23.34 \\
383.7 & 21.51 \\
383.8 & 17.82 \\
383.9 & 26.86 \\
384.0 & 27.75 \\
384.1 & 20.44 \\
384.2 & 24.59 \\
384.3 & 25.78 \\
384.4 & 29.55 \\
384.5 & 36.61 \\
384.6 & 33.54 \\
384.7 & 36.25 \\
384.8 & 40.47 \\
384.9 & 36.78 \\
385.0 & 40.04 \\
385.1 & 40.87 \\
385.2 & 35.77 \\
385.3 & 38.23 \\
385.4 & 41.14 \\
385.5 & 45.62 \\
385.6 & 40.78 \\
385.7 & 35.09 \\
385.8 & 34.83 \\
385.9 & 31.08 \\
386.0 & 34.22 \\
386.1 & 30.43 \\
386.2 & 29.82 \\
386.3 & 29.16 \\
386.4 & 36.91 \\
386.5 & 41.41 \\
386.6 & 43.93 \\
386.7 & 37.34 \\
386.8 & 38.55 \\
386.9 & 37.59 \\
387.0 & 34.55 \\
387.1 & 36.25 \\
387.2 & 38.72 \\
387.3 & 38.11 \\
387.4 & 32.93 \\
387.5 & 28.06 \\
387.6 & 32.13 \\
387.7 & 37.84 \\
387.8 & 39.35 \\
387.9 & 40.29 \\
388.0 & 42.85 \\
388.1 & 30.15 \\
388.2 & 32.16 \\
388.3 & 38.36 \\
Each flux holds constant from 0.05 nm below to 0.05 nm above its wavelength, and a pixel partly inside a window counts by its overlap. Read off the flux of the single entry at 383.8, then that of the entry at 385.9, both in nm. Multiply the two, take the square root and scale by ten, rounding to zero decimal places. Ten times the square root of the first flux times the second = 235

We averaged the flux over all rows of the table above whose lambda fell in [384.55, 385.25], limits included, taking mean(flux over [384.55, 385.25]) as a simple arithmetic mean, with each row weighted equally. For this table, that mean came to 38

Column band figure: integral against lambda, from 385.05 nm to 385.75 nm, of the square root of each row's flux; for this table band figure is 4.40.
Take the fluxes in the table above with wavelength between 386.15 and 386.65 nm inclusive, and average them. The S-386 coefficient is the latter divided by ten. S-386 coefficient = 3.62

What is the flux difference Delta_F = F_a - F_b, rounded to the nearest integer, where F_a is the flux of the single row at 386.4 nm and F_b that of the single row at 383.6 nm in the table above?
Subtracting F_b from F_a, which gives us 14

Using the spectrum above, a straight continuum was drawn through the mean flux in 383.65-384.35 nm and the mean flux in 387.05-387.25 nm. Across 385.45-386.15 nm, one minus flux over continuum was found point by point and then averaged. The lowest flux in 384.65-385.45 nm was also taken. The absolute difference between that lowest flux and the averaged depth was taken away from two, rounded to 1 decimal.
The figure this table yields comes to -33.9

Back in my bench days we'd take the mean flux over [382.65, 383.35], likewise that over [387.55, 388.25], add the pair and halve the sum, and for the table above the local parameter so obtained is 31.4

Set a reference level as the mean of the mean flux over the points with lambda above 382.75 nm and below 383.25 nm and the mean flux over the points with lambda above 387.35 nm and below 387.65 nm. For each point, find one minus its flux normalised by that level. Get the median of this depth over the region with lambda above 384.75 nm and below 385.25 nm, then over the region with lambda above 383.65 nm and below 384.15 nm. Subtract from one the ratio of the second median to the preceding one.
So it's 1.6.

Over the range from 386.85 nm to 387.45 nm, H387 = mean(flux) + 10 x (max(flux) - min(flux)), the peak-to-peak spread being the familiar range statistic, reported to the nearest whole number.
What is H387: 94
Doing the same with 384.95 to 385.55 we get 139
